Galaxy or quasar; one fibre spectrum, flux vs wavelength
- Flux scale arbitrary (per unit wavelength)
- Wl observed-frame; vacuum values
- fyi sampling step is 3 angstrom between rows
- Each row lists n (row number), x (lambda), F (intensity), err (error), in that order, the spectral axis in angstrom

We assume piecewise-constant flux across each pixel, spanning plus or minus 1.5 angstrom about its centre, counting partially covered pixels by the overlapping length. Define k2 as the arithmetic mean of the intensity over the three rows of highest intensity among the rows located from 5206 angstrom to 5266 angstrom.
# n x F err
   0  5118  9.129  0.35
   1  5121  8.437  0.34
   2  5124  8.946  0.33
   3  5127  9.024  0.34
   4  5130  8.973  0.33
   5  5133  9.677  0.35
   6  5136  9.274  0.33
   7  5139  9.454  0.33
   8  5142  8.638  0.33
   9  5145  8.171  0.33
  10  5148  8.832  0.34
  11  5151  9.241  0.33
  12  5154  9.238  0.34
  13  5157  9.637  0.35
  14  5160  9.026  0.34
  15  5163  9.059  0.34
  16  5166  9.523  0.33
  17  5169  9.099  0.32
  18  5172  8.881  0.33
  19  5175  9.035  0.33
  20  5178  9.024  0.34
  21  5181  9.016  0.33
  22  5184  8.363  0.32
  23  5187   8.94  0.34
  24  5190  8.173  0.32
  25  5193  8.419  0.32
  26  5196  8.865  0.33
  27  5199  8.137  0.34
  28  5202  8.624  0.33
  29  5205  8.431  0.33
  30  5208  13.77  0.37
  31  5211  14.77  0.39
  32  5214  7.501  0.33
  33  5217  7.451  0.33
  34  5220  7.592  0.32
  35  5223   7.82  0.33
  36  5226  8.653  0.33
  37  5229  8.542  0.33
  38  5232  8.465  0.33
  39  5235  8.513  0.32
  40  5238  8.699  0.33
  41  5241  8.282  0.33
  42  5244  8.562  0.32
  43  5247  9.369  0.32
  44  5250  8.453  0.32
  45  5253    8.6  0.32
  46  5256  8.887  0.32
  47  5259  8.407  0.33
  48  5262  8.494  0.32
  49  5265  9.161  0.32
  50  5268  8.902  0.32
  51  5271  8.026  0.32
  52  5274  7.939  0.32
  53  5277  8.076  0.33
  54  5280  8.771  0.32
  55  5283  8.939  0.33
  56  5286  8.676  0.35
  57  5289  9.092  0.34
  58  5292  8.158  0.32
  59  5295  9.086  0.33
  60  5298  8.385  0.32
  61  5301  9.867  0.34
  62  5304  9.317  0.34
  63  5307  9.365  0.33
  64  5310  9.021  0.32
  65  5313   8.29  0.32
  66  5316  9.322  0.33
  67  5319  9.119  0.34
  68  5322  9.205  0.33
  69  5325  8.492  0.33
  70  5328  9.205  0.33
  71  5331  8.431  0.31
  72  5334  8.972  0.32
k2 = 13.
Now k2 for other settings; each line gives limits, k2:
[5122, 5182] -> 10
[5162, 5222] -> 13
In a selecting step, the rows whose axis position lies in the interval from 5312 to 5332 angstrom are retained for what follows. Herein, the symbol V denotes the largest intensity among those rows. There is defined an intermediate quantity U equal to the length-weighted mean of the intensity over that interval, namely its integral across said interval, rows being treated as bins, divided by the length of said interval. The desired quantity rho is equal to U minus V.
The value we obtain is -0.4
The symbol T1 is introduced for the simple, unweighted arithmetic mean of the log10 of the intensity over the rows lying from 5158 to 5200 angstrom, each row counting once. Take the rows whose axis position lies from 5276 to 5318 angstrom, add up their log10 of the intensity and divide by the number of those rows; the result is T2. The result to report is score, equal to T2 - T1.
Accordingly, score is 0.003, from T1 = 0.945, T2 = 0.948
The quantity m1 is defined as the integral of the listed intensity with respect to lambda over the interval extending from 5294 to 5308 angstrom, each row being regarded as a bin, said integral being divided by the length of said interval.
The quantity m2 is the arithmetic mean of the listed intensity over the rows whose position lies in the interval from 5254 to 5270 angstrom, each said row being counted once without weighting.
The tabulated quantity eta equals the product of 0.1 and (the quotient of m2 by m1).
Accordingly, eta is 0.095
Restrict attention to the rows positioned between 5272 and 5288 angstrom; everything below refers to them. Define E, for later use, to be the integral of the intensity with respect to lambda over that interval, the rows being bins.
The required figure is 136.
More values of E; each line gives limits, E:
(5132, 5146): 127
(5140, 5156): 142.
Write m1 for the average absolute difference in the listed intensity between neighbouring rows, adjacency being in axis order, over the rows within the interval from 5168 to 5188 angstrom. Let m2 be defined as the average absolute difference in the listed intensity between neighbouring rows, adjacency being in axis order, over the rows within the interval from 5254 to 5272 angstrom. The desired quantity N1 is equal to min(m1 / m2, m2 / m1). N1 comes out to 0.57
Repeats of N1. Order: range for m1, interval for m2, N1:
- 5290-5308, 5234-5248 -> 0.57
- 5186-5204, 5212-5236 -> 0.40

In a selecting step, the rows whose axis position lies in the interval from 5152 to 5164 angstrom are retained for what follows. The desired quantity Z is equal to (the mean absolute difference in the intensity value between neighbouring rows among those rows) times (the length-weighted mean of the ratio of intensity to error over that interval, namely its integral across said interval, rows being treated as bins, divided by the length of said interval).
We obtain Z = 9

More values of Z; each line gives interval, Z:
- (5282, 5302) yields 21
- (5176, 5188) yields 11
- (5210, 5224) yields 50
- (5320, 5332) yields 20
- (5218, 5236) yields 7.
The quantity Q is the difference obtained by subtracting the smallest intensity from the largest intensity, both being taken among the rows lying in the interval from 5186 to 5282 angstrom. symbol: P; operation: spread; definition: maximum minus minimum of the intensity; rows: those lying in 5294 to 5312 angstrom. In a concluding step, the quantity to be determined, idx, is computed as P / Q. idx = 0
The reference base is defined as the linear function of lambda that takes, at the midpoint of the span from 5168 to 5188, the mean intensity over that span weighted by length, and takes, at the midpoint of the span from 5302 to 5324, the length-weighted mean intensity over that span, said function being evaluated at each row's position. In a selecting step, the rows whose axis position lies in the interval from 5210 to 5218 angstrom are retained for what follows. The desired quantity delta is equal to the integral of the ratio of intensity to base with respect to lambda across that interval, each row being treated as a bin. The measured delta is 8.7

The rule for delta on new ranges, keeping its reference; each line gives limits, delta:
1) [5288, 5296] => 7.7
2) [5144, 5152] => 7.9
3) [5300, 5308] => 8.4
